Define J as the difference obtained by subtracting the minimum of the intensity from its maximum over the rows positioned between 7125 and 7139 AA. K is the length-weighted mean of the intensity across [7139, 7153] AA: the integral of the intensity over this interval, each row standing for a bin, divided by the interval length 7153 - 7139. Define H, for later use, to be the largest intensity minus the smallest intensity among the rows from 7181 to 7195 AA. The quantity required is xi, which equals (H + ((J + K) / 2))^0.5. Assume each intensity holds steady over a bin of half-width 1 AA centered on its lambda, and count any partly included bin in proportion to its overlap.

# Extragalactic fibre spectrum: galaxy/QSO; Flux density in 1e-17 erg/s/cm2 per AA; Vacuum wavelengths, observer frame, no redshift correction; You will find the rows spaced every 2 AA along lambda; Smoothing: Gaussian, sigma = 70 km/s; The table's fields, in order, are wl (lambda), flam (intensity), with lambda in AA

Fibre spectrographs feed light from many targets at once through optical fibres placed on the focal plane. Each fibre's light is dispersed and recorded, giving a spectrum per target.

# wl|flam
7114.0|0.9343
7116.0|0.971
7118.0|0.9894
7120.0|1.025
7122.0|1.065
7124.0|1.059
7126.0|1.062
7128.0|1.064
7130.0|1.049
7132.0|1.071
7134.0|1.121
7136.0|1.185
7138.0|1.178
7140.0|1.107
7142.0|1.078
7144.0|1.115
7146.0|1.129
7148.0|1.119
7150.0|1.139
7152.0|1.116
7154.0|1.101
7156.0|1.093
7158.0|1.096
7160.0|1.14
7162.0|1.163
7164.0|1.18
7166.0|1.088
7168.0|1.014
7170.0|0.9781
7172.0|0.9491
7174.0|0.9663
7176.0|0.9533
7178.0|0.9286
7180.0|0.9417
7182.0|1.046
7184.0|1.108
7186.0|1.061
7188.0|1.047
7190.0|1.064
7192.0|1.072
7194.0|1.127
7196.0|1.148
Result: 0.840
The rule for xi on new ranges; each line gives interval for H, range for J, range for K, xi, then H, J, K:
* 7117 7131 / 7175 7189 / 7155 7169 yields 0.849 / 0.076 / 0.18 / 1.11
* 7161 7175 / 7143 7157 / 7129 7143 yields 0.900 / 0.231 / 0.05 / 1.11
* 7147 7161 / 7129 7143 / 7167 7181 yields 0.772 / 0.047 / 0.14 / 0.96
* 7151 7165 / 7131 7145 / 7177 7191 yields 0.811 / 0.087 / 0.11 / 1.03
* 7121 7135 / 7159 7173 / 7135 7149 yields 0.867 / 0.072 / 0.23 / 1.13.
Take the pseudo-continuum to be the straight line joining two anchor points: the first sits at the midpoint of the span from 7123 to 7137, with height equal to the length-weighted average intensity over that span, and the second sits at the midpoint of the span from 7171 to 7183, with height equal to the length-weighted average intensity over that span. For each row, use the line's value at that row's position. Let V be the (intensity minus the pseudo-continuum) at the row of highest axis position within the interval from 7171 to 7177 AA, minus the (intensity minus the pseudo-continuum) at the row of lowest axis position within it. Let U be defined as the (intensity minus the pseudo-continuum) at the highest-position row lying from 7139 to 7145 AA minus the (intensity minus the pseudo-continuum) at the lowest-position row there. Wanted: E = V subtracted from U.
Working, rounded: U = 0.02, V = 0.01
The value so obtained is 0.00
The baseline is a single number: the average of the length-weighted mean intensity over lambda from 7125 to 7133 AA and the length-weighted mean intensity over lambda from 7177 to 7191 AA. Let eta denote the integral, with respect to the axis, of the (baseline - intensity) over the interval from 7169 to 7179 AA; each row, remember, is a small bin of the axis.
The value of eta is 0.90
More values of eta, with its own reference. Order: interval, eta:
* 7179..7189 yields 0.04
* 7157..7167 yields -0.89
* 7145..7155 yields -0.76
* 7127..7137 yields -0.53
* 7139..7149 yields -0.65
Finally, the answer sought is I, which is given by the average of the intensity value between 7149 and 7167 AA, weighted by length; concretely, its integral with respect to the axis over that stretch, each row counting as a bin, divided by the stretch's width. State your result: 1.12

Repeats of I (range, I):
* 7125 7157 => 1.11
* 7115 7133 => 1.04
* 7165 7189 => 1.01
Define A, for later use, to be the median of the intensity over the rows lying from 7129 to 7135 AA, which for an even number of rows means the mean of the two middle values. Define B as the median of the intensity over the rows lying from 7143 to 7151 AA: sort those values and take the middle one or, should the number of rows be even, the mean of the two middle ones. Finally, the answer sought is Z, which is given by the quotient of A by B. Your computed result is 0.95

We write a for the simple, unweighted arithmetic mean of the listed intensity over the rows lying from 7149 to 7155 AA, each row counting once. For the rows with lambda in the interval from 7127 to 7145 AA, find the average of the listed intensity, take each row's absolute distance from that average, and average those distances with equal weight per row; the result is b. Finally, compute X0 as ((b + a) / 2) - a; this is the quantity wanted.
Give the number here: -0.541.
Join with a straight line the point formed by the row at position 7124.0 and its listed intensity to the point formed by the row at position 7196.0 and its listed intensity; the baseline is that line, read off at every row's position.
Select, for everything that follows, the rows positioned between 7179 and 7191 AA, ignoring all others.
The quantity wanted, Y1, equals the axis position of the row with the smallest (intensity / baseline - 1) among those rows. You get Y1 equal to 7180.0 AA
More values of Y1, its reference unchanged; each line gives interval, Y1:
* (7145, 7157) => 7156.0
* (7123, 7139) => 7130.0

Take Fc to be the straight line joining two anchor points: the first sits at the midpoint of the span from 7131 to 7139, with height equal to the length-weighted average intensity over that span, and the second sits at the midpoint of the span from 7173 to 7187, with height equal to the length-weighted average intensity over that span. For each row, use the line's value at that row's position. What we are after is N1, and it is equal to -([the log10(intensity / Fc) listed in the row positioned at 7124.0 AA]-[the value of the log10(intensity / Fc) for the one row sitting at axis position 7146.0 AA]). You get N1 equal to 0.054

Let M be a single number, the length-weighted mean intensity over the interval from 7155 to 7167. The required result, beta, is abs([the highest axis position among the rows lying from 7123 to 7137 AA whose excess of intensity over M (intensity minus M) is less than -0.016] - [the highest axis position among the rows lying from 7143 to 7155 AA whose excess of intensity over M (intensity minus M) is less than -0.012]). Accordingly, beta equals 22 AA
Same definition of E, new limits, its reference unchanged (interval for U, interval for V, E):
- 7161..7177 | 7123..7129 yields -0.19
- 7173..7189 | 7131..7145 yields 0.04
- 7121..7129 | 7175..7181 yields 0.02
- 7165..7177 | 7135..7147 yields -0.08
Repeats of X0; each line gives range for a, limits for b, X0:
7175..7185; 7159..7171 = -0.464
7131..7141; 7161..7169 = -0.536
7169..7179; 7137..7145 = -0.463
